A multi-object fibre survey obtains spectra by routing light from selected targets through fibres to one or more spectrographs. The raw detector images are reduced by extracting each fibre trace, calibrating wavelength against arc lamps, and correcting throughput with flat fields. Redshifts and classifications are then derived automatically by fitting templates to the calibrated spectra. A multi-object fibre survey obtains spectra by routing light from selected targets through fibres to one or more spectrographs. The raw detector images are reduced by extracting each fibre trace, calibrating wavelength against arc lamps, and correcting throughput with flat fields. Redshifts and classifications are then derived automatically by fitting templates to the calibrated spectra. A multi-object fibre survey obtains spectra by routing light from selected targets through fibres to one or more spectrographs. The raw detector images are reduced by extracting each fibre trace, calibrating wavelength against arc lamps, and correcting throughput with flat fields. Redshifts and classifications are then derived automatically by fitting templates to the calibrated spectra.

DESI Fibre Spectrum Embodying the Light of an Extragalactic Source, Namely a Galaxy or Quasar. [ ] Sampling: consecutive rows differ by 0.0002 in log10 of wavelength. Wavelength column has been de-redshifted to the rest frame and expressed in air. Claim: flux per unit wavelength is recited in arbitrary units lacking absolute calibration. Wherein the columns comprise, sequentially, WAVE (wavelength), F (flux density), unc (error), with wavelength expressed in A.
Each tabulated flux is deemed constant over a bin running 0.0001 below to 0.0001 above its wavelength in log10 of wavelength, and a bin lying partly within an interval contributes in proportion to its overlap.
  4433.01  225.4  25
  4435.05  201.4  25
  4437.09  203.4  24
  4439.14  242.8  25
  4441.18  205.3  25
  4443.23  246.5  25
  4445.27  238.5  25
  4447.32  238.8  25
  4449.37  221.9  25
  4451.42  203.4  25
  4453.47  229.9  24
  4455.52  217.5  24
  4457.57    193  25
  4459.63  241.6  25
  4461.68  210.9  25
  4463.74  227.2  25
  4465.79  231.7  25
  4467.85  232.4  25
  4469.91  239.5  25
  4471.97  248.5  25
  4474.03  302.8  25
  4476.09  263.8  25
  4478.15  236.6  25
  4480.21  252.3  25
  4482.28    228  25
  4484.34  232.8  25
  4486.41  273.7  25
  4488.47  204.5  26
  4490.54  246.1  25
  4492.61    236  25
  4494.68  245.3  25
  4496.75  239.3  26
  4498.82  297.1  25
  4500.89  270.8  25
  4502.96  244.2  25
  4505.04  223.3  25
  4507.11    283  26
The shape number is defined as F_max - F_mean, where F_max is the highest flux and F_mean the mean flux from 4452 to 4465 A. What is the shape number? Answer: 22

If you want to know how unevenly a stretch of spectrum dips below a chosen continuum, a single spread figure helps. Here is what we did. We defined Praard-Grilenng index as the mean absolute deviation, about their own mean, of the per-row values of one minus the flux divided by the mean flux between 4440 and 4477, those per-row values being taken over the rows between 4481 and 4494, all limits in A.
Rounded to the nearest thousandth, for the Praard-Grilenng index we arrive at 0.066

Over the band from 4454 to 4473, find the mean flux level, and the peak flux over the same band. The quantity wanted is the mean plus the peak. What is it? 475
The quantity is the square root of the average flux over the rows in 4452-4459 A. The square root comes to 14.6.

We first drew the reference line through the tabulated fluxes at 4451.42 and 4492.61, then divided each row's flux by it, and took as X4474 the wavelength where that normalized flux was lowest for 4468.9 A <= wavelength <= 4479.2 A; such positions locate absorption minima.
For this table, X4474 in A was 4478.15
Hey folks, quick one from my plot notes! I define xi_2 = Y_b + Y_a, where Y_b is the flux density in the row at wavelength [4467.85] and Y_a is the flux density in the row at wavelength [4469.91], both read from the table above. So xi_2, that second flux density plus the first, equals 472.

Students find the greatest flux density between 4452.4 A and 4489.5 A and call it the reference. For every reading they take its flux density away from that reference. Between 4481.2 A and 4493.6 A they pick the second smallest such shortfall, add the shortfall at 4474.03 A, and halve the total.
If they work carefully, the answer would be 28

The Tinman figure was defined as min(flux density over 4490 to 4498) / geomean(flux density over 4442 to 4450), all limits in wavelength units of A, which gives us 1.00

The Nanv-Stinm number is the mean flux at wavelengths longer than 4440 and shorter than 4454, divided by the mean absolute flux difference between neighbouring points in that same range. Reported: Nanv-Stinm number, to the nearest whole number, 12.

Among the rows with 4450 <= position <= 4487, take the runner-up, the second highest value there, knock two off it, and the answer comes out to 272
